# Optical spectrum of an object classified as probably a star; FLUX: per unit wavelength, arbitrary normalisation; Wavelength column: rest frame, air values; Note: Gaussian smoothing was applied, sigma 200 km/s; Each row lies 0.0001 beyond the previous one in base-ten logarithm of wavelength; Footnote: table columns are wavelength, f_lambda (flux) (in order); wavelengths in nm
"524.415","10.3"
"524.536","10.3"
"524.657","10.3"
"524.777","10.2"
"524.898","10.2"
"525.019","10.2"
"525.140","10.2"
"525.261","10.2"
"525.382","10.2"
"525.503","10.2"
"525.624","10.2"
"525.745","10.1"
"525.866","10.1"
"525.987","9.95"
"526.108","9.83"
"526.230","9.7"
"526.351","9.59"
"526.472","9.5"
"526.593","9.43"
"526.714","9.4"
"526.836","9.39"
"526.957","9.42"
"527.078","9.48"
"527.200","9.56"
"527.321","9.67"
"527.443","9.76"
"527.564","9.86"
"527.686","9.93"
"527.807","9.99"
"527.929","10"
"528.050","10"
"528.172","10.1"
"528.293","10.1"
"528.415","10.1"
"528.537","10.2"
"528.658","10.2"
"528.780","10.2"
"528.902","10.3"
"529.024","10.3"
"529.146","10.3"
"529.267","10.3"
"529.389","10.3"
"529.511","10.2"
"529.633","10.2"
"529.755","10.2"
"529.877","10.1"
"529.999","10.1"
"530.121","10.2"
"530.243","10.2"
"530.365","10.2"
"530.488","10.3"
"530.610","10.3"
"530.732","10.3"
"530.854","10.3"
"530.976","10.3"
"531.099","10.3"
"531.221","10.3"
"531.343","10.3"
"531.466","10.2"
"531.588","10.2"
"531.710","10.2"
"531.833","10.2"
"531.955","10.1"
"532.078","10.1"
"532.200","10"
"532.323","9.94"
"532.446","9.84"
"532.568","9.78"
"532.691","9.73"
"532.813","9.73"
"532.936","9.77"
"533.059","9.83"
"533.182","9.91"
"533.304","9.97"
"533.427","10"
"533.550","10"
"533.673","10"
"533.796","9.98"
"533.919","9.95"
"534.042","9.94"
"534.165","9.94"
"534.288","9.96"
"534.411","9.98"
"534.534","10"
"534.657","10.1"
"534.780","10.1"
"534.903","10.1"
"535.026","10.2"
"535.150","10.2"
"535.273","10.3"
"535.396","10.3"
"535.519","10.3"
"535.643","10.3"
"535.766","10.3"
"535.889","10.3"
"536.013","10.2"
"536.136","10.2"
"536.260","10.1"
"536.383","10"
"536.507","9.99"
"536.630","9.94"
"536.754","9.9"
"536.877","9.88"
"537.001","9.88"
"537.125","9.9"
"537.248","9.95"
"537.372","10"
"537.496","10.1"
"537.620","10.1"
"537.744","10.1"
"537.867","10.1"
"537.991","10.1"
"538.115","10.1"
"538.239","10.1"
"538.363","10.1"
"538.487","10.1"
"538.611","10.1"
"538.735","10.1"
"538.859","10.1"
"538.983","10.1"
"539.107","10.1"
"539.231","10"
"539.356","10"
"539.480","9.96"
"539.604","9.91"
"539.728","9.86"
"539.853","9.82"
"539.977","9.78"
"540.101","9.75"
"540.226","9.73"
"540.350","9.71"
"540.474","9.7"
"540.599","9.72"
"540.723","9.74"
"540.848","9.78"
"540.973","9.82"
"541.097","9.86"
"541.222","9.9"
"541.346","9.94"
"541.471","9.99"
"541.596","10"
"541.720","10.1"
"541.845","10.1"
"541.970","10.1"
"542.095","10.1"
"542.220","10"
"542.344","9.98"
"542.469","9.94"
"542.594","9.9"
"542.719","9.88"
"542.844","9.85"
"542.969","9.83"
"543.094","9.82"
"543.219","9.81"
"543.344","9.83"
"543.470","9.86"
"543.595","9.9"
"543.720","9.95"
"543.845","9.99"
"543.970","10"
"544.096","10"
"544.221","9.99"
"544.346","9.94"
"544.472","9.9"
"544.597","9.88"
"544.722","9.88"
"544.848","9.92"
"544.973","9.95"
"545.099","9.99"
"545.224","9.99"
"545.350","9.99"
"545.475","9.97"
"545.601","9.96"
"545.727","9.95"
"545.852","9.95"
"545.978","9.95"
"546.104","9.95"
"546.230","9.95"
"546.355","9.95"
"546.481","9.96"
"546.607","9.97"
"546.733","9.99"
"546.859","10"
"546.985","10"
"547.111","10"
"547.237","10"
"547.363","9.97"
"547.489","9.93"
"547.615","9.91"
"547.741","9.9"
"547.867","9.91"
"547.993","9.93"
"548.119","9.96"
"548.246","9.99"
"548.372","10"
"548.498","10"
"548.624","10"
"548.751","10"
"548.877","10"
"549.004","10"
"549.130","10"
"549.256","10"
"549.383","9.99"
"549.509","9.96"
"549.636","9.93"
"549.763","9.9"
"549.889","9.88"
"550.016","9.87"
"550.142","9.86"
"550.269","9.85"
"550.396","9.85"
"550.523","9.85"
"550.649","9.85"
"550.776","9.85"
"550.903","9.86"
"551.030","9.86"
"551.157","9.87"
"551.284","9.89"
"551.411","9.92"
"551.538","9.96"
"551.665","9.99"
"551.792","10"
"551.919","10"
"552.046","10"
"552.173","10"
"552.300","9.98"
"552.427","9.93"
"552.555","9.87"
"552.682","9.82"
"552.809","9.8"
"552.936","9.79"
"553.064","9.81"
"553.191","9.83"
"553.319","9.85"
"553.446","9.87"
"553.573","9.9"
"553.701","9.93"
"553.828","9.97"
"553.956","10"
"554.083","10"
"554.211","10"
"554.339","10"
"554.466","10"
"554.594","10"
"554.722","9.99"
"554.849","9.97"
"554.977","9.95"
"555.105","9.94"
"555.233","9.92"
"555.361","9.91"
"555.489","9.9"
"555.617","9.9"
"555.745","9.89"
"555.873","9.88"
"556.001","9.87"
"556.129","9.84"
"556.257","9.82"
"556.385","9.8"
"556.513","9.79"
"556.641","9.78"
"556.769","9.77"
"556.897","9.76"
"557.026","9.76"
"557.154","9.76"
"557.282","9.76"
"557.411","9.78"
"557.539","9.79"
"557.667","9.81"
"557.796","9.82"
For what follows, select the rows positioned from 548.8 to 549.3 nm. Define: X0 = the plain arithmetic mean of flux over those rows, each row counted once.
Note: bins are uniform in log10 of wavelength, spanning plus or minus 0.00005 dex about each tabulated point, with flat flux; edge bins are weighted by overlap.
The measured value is 10.0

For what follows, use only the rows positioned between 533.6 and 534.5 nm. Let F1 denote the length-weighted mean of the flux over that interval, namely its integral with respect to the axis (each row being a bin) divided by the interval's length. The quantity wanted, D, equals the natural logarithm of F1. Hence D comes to 2.30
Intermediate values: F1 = 10.0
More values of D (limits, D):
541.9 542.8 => 2.30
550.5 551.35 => 2.29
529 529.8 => 2.33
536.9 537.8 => 2.30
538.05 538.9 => 2.31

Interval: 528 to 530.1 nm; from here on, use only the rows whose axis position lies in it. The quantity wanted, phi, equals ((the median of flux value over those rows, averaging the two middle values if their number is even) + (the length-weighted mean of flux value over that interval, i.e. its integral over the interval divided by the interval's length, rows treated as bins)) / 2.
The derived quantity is 10.2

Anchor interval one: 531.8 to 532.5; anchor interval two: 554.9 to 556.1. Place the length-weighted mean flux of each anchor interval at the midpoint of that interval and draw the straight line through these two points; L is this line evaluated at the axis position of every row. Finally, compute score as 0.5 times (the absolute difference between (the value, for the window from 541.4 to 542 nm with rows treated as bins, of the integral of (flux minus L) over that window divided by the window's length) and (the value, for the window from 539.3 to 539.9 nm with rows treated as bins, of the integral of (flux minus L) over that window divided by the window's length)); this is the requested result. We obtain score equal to 0.08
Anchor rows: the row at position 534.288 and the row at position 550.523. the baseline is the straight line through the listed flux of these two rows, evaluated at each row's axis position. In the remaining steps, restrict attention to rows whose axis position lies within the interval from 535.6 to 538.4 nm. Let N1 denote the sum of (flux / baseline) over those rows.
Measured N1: 23.3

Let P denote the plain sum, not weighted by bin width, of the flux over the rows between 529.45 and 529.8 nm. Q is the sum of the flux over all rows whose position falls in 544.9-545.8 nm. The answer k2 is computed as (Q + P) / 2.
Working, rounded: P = 31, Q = 70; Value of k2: 50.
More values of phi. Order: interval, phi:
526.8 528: 9.7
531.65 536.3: 10.0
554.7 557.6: 9.8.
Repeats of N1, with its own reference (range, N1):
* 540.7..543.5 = 23.0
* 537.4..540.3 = 23.2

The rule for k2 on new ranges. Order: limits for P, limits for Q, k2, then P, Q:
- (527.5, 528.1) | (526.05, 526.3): 35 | 50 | 20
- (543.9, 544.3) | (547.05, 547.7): 40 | 30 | 50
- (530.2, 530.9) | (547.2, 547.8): 56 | 62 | 50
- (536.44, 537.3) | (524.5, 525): 55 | 69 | 41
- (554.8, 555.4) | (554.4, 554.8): 40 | 50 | 30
